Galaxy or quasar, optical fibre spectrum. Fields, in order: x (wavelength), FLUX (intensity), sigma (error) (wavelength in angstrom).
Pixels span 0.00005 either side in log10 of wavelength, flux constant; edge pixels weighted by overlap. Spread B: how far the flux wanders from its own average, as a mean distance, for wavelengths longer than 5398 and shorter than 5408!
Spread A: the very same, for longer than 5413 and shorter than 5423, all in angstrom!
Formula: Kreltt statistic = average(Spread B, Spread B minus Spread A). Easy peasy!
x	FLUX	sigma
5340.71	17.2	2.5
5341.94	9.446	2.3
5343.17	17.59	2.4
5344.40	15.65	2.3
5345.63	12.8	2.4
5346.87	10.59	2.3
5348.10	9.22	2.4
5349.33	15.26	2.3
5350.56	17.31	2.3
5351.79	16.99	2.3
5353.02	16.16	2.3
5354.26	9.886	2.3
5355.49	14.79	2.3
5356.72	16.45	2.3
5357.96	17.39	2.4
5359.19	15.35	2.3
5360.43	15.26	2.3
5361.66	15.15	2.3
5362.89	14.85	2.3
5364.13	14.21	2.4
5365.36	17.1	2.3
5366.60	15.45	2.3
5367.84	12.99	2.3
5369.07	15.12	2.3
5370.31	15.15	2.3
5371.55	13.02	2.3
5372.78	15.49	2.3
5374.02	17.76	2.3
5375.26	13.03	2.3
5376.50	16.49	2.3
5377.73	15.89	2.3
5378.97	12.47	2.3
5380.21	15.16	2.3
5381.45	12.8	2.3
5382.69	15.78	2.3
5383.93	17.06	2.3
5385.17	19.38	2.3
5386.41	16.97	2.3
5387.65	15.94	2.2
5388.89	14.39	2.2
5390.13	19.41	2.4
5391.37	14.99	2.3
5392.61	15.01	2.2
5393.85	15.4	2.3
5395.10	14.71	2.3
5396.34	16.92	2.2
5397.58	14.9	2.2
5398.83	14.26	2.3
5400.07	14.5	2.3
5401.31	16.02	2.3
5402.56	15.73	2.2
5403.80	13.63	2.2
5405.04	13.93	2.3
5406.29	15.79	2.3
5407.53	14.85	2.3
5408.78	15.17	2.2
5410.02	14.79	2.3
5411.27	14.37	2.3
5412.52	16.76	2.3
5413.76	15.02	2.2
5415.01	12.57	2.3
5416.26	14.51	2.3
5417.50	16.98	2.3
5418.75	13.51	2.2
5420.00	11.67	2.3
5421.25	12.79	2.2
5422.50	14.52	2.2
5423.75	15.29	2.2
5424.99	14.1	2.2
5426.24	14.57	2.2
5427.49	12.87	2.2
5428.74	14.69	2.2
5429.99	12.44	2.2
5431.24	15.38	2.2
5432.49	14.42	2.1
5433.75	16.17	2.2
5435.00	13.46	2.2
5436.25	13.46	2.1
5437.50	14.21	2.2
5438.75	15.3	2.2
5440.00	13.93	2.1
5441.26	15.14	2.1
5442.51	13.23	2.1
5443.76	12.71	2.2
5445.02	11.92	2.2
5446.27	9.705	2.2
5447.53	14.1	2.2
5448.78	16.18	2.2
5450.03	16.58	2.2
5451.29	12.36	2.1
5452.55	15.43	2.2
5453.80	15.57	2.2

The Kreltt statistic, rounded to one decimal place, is 0.1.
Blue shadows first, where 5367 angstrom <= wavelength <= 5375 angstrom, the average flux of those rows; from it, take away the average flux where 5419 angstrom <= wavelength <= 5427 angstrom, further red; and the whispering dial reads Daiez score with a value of 1.1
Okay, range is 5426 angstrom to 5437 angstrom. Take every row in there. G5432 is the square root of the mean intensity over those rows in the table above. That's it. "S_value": 3.76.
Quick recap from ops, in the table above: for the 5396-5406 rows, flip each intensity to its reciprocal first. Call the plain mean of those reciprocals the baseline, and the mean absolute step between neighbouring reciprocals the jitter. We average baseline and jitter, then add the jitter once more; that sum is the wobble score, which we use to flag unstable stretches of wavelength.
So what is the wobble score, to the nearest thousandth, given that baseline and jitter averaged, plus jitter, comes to 0.040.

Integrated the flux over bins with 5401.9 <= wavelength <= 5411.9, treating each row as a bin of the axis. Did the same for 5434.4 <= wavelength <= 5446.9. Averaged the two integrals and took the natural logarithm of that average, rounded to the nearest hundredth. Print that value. 5.06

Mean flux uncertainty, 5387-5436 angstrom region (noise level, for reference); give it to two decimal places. 2.24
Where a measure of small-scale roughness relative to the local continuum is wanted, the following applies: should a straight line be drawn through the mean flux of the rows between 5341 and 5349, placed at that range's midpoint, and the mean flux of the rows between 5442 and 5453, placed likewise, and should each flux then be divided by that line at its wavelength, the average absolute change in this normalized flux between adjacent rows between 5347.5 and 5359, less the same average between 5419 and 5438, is 0.12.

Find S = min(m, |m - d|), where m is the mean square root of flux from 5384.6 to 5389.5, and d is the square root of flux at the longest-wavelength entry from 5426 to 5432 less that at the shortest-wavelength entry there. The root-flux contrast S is 3.97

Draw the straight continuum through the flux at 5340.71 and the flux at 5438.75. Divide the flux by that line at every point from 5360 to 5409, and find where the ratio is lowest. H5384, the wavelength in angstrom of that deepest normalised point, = 5378.97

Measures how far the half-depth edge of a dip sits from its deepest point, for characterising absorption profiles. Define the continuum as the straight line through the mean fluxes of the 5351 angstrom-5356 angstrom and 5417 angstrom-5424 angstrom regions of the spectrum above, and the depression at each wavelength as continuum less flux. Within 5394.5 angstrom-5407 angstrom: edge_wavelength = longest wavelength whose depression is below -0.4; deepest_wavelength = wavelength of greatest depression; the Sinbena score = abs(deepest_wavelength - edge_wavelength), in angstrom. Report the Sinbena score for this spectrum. 2.5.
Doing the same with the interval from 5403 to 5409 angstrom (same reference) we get 5.0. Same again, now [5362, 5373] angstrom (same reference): 4.9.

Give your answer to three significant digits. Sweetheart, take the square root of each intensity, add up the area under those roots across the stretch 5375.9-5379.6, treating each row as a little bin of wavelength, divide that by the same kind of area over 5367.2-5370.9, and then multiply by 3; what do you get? 3.06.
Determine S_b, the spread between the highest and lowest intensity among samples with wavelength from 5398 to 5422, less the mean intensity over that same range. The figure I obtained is -9.3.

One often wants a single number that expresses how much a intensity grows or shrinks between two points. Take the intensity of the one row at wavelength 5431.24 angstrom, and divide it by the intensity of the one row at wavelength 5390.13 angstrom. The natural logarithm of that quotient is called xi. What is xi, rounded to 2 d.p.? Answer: -0.23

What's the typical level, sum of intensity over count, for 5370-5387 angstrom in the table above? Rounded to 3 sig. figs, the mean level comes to 15.5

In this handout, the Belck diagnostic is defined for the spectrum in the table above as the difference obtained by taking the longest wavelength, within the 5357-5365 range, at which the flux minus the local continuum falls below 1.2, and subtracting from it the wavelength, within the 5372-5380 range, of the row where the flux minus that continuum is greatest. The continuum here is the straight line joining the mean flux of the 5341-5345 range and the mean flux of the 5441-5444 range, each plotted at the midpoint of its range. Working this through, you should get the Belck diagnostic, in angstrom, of -9.9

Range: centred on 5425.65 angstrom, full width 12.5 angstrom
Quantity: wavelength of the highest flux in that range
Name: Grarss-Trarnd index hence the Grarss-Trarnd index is 5431.24 angstrom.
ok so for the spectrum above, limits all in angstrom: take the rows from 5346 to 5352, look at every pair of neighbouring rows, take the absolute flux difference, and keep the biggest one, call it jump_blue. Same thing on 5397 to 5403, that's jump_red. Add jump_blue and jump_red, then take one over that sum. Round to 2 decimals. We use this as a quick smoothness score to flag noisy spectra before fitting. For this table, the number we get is 0.13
